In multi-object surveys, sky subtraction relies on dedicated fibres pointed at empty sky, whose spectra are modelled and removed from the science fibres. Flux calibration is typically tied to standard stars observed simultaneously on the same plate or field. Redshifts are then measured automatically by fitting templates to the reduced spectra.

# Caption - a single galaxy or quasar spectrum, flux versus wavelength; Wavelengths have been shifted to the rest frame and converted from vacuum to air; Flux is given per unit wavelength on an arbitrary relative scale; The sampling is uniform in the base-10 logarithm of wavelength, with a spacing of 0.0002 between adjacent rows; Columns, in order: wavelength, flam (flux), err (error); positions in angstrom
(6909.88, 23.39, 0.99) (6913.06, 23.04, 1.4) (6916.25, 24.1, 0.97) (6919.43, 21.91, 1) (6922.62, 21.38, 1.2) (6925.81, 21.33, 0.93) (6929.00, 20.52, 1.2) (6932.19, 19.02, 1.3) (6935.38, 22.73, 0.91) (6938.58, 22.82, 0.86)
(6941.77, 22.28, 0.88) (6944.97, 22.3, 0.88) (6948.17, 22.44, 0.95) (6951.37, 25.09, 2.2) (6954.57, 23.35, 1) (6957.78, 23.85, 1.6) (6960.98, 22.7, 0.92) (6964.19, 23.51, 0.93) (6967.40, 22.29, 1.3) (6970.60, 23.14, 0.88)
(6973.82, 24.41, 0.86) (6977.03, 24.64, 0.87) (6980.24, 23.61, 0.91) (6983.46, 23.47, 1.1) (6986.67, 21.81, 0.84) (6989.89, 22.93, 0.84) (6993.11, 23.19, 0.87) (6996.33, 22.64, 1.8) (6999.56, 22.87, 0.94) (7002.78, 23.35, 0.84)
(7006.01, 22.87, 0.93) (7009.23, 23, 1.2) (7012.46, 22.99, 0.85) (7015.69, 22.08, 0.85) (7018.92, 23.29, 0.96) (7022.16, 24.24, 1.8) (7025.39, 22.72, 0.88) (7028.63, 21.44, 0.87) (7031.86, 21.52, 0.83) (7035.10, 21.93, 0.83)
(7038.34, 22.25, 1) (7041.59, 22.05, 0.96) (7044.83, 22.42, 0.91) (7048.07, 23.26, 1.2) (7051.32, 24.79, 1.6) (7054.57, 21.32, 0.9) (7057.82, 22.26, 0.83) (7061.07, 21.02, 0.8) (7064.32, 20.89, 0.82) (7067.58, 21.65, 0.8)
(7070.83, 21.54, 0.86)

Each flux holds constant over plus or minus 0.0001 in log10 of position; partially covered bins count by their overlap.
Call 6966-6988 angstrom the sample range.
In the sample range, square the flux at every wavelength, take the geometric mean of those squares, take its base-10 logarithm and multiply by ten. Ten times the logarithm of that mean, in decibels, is 27.4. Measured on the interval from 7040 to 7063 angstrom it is 27.0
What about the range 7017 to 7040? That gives 27.0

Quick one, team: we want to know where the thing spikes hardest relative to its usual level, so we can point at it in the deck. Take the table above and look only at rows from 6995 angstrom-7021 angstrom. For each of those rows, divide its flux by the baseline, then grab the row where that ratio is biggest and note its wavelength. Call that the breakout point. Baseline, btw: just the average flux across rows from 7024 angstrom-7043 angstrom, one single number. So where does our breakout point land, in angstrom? 7002.78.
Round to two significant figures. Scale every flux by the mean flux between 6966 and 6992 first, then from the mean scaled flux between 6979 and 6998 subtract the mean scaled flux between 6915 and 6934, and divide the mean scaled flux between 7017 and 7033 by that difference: 14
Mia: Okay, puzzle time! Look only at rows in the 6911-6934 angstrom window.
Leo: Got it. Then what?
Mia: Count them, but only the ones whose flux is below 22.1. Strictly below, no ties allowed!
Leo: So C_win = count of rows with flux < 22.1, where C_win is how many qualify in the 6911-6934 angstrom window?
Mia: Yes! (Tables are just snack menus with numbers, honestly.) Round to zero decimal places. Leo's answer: 5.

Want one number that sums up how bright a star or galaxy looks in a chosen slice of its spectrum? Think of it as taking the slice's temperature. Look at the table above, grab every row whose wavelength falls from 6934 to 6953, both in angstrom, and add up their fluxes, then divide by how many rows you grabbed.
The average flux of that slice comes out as 22.9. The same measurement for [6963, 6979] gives 23.6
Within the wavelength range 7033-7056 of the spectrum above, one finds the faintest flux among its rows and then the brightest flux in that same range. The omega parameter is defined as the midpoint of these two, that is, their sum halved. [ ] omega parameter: 23.1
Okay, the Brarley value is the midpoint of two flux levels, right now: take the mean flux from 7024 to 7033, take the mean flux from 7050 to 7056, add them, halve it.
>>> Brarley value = 22.5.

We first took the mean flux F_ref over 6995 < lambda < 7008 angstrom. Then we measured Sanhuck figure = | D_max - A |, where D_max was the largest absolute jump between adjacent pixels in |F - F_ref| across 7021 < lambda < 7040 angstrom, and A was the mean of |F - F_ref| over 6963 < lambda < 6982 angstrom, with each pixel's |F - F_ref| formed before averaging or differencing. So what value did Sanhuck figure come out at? 0.40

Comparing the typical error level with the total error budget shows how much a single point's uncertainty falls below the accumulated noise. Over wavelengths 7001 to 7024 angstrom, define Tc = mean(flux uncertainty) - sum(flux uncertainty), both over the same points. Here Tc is -6.37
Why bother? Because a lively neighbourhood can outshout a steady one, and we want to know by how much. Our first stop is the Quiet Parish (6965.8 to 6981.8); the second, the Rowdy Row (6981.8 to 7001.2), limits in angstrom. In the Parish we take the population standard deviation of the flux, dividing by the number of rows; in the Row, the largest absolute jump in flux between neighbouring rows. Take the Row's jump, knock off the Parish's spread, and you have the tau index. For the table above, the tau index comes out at 0.8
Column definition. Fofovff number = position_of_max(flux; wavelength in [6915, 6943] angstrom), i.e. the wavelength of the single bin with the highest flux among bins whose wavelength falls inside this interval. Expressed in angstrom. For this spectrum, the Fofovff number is 6916.25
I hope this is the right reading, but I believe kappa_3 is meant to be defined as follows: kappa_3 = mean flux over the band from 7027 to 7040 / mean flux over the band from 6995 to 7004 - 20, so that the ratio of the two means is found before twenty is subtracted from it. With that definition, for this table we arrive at -19.1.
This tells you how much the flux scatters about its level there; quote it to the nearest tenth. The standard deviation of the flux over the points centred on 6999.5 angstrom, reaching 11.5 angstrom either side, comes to 0.2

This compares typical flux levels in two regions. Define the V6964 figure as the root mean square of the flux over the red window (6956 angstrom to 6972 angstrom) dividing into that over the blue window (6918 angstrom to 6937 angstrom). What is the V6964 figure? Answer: 0.917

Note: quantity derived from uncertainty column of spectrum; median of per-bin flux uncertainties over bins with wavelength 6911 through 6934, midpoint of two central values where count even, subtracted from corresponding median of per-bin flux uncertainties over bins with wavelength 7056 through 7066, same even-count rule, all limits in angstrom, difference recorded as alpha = -0.38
